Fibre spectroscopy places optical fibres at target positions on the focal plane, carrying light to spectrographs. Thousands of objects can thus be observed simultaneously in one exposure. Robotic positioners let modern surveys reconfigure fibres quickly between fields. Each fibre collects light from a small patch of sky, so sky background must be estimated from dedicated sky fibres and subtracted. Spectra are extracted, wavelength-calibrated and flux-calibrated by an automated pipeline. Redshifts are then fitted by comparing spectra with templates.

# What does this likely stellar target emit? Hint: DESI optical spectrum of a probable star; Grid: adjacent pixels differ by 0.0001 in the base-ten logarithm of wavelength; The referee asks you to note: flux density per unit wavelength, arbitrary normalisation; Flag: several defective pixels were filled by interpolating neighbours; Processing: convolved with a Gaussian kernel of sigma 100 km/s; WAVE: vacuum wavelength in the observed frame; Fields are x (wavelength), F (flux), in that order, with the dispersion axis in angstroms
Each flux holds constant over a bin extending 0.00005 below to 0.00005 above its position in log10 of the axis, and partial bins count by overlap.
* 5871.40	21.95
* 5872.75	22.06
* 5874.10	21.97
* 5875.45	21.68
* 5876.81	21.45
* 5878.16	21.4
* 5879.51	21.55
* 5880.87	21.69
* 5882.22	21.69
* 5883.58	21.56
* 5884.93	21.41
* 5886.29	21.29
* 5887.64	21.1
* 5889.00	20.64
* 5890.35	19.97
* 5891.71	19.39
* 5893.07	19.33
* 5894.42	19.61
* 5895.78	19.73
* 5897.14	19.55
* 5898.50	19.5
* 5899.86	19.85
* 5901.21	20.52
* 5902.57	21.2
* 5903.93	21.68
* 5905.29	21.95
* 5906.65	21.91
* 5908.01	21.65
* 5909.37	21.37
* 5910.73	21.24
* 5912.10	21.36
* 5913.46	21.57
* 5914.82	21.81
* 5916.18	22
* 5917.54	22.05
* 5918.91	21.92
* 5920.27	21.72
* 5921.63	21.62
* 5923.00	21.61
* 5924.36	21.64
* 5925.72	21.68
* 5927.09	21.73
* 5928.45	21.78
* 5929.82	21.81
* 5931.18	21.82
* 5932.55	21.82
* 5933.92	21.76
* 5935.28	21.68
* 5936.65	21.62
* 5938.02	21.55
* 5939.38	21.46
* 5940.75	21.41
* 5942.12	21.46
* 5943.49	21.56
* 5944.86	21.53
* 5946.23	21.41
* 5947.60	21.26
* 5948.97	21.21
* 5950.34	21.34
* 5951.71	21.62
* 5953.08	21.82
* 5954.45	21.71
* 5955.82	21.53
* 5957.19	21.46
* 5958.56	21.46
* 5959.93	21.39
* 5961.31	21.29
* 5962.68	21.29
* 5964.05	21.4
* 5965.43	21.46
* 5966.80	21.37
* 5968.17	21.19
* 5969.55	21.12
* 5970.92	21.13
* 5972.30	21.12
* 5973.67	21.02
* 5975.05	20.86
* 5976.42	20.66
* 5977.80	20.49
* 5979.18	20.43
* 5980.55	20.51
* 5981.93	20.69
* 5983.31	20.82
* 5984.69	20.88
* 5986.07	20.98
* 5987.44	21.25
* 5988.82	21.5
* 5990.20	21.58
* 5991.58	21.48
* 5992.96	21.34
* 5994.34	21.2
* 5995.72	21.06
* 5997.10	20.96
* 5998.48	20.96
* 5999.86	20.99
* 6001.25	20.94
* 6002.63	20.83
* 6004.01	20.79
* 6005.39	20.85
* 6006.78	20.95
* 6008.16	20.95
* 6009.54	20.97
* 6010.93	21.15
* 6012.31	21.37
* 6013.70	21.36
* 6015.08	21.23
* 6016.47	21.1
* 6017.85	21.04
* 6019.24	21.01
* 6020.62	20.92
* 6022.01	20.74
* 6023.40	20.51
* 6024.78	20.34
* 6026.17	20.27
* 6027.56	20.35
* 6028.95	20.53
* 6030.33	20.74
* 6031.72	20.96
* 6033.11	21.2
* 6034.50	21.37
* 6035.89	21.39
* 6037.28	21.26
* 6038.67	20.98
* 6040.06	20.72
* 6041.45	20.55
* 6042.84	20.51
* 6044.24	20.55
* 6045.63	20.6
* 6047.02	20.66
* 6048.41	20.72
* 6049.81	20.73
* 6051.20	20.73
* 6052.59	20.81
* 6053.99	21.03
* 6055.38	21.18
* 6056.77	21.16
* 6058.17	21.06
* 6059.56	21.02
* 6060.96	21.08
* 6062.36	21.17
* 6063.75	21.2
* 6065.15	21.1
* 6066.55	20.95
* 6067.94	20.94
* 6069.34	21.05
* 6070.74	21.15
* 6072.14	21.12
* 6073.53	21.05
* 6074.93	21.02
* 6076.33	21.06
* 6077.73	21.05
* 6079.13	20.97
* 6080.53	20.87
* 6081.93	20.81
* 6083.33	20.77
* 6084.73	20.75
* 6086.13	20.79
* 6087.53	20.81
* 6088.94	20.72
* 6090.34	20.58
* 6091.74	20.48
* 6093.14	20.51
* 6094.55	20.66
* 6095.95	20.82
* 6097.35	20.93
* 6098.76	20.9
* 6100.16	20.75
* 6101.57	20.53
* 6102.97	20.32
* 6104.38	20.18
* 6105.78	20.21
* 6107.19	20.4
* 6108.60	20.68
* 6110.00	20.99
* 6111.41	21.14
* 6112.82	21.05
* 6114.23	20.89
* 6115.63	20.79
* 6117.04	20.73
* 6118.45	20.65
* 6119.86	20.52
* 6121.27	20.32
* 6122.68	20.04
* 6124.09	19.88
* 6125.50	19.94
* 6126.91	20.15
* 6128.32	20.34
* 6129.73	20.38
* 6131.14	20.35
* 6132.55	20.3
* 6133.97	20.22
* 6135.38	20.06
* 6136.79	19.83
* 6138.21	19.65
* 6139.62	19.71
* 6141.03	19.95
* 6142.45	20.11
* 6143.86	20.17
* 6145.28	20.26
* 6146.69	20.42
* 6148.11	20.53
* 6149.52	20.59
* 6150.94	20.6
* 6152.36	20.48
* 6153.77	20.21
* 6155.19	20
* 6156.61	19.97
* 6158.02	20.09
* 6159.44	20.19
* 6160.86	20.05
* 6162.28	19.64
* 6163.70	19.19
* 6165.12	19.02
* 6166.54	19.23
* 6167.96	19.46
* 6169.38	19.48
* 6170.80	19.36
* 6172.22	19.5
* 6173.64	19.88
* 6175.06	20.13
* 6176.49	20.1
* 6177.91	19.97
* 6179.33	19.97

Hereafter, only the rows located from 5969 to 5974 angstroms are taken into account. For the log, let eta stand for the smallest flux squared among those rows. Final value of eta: 442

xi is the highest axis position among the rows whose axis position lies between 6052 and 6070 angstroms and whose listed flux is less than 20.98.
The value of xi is 6067.94 angstroms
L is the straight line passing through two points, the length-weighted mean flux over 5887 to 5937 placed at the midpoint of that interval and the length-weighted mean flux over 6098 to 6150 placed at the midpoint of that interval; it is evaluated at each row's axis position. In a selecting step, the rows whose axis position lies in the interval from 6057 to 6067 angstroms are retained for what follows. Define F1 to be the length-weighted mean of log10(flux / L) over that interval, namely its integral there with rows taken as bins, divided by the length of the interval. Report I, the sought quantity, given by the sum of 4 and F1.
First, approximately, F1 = 0.010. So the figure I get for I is 4.010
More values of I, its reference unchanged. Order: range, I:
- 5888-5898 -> 3.969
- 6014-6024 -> 4.004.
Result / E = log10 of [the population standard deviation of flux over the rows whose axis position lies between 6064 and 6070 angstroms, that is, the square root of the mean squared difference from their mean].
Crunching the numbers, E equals -1.2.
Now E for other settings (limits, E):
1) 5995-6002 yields -1.4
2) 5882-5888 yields -0.7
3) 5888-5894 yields -0.3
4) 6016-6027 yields -0.5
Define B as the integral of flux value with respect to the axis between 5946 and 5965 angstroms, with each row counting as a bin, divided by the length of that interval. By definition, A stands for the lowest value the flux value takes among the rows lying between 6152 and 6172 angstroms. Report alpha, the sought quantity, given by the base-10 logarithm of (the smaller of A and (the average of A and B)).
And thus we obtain 1.28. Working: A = 19.02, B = 21.44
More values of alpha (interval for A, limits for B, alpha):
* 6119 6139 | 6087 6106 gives 1.29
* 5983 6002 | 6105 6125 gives 1.32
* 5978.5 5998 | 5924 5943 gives 1.31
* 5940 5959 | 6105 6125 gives 1.32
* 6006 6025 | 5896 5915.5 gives 1.31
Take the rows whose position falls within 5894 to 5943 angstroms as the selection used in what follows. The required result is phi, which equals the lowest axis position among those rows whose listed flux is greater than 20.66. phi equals 5902.57 angstroms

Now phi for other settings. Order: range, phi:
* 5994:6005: 5994.34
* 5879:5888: 5879.51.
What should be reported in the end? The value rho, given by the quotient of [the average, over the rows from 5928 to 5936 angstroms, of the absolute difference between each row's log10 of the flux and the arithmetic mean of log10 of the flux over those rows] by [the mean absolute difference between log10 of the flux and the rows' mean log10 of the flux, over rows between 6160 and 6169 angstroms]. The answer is 0.1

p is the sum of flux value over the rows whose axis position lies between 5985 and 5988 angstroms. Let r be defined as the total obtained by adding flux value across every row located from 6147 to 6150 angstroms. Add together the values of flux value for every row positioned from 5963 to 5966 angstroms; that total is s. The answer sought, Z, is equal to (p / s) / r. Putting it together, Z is 0.0240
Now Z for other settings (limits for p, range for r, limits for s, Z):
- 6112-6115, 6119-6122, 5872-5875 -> 0.0233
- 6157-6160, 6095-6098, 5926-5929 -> 0.0222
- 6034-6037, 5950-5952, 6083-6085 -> 0.0240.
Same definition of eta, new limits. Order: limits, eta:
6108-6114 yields 428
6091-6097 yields 419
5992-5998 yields 439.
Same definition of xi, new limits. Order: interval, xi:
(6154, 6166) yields 6165.12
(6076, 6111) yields 6108.60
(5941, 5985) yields 5984.69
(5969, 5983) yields 5981.93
